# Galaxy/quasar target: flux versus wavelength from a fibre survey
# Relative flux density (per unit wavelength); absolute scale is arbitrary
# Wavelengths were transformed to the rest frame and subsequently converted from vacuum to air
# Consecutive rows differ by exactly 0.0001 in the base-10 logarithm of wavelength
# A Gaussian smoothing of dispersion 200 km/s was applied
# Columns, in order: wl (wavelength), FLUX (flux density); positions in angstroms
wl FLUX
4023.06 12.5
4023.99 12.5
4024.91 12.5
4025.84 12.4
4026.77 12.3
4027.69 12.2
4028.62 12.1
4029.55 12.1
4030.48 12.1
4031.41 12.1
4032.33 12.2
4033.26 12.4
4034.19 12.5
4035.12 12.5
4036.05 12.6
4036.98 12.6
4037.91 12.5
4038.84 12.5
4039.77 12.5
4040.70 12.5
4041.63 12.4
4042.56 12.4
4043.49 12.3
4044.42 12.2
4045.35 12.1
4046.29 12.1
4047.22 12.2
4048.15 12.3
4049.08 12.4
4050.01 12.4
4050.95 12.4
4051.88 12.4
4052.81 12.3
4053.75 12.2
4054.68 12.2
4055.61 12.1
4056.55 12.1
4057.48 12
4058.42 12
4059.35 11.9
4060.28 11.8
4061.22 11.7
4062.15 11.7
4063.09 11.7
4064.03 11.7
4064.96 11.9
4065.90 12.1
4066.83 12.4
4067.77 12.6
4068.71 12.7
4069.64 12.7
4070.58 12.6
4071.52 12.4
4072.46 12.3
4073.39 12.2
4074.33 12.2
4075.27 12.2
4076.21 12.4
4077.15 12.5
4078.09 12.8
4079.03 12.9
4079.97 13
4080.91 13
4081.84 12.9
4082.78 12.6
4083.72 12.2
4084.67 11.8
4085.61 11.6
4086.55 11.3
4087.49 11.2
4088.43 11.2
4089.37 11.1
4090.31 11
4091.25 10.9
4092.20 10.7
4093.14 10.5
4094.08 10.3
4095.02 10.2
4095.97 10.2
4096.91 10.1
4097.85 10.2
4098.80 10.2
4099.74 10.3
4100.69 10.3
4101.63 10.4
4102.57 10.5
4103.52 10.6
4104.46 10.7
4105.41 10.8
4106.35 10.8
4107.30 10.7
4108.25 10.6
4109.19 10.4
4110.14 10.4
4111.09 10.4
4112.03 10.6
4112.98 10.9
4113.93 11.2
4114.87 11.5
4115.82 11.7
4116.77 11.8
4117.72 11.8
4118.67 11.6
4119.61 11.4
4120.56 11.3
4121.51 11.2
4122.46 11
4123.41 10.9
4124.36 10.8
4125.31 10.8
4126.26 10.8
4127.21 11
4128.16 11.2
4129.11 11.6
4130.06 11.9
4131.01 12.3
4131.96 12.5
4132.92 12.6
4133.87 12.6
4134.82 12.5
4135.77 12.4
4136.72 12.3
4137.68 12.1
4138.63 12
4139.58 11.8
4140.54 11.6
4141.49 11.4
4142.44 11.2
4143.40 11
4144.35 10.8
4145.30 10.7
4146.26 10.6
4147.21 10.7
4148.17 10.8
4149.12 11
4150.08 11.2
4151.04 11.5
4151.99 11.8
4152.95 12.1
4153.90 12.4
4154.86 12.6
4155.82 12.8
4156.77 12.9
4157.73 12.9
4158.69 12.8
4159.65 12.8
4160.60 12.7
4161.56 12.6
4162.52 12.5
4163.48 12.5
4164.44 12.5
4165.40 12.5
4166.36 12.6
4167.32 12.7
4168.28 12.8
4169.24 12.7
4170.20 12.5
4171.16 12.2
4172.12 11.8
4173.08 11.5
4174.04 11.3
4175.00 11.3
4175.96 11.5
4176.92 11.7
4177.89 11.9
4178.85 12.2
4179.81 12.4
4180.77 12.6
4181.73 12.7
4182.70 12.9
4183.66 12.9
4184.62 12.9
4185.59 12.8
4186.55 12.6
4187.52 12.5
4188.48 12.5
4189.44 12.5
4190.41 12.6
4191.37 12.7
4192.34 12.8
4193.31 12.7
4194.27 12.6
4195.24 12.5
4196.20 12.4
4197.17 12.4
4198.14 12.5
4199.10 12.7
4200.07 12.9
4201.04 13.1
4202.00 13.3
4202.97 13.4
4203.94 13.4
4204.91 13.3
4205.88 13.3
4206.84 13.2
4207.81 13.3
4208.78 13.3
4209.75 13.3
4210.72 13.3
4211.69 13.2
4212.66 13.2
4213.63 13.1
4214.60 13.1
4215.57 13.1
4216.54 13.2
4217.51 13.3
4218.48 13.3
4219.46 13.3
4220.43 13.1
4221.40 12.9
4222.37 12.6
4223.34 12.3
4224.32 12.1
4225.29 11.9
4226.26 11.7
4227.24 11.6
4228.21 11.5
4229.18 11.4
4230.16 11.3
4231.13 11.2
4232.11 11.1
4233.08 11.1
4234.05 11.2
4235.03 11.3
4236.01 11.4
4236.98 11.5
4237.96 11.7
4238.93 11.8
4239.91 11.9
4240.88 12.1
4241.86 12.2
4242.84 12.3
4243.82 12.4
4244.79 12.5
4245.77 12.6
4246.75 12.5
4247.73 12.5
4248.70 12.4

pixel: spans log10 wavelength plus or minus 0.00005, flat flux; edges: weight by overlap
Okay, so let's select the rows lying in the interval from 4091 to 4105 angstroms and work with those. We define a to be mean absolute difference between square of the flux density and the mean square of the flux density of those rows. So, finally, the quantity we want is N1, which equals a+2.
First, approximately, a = 4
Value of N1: 6.1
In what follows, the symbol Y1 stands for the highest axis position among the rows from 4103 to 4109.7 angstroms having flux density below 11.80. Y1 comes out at 4109.19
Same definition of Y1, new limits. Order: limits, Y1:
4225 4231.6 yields 4231.13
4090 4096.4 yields 4095.97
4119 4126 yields 4125.31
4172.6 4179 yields 4176.92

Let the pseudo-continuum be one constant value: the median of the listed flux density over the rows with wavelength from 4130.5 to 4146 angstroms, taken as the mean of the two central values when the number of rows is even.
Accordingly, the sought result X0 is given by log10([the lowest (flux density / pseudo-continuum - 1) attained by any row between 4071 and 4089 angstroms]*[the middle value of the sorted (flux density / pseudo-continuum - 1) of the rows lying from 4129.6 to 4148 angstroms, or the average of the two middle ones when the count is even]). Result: -3.1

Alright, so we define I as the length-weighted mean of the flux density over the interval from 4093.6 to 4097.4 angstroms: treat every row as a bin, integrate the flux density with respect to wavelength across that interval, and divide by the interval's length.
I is 10.2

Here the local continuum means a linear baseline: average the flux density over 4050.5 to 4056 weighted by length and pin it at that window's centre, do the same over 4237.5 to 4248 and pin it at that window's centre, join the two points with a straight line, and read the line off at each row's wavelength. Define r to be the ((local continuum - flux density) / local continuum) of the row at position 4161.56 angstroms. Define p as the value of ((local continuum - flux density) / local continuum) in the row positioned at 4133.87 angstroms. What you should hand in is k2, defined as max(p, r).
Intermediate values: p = -0.03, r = -0.03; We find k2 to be -0.028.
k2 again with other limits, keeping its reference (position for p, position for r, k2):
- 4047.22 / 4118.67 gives 0.054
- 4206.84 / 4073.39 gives 0.006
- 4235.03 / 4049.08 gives 0.076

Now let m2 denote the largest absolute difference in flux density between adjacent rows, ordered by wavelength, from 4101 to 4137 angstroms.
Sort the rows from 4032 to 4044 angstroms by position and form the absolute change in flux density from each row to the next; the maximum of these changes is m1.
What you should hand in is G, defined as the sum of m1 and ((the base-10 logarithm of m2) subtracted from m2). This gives 1.00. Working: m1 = 0.20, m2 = 0.40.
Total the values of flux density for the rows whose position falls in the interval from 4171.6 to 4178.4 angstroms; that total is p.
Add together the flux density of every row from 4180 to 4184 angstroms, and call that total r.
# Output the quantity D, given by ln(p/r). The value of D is 0.5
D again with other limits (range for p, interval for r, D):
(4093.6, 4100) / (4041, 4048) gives -0.2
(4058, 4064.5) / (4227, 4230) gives 0.9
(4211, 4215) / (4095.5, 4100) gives 0.0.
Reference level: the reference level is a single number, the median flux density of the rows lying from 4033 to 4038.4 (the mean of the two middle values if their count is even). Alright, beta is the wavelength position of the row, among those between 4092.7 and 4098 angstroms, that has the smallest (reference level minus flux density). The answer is 4093.14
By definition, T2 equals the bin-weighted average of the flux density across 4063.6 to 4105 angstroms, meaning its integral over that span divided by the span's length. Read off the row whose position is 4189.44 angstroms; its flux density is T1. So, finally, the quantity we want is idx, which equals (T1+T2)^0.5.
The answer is 4.91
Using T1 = 12.5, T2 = 11.6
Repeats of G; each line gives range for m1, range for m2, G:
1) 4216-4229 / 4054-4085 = 1.10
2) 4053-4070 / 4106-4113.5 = 1.12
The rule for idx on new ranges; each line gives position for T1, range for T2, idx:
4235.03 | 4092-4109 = 4.66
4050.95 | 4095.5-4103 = 4.76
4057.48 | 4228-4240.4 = 4.84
